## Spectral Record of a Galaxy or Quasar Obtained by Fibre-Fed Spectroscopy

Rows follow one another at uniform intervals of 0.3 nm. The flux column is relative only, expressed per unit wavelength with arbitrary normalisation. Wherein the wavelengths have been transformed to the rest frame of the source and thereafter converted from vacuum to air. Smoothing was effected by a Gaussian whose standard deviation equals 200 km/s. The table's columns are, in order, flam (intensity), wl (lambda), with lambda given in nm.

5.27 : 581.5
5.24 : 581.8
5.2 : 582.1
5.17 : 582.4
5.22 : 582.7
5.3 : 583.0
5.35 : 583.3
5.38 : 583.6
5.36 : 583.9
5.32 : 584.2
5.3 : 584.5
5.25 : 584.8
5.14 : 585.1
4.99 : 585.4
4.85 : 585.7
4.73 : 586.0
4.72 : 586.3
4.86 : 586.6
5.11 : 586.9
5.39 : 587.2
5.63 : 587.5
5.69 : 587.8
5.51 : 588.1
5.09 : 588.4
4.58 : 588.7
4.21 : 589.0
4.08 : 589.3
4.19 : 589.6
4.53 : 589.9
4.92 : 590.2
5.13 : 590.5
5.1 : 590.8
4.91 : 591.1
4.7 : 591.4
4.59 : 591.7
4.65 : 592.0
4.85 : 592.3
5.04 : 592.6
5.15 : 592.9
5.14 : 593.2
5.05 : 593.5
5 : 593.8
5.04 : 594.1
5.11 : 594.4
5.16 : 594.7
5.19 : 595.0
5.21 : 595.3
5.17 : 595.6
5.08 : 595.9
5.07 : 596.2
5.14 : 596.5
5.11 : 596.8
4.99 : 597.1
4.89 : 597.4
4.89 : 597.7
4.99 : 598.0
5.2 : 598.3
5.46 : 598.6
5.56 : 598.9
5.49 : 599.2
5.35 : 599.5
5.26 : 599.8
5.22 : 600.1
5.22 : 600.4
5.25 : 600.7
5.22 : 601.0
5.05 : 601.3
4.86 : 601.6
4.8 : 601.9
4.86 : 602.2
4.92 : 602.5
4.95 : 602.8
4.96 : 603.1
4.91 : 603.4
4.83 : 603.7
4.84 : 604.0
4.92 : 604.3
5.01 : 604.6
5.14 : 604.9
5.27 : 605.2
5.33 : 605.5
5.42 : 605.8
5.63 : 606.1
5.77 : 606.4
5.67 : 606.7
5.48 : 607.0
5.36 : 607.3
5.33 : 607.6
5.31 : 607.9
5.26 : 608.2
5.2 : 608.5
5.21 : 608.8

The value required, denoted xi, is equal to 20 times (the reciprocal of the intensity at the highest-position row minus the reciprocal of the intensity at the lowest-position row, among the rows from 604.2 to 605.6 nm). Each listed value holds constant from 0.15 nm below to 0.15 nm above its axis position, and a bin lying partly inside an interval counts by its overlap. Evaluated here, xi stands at -0.31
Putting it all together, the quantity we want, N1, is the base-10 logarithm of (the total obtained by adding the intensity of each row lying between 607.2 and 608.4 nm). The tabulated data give 1.33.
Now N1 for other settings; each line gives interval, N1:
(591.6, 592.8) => 1.28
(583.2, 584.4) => 1.33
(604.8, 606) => 1.33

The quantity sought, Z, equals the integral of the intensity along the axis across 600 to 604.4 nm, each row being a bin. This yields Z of 22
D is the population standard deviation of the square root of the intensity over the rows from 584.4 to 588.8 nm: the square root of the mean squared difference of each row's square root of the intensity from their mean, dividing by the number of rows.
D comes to 0.073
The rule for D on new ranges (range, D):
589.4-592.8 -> 0.062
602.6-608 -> 0.063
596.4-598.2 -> 0.022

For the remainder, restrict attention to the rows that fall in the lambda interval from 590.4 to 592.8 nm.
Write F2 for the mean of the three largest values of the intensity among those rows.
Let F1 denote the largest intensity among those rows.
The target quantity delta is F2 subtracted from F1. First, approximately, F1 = 5.13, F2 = 5.09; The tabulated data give 0.040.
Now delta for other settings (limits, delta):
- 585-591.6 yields 0.080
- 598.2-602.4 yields 0.057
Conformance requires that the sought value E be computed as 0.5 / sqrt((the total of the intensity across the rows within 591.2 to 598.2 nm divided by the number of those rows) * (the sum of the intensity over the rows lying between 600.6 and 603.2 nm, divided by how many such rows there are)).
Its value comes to 0.100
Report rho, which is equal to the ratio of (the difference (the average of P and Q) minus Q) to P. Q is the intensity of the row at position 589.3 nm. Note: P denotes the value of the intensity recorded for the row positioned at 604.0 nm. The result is 0.079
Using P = 4.84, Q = 4.08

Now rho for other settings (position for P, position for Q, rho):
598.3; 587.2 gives -0.018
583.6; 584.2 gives 0.006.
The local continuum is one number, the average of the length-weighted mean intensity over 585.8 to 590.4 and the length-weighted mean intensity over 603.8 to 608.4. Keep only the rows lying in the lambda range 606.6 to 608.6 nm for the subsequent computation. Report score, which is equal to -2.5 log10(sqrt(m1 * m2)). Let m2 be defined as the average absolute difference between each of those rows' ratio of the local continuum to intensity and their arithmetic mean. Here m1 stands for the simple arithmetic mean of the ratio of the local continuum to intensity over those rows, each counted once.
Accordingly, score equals 2.15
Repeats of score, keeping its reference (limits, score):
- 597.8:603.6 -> 1.77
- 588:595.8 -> 1.46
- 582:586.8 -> 1.78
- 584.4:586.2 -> 1.77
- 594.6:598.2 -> 2.18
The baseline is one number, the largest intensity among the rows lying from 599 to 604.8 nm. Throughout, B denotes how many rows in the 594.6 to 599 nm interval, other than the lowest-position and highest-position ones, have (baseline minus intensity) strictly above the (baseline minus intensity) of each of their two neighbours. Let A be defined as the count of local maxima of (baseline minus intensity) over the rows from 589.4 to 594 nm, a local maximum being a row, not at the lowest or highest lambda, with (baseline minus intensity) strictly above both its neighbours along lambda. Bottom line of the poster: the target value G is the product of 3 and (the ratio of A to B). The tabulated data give 3.0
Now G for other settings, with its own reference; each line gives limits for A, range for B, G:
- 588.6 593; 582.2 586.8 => 6.0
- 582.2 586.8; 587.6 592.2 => 1.5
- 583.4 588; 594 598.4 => 3.0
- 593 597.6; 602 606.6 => 6.0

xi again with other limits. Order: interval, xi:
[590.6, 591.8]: 0.44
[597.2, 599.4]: -0.45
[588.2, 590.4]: 0.14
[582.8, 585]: 0.04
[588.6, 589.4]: 0.54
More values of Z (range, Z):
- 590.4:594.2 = 19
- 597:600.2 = 17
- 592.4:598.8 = 33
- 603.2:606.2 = 15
